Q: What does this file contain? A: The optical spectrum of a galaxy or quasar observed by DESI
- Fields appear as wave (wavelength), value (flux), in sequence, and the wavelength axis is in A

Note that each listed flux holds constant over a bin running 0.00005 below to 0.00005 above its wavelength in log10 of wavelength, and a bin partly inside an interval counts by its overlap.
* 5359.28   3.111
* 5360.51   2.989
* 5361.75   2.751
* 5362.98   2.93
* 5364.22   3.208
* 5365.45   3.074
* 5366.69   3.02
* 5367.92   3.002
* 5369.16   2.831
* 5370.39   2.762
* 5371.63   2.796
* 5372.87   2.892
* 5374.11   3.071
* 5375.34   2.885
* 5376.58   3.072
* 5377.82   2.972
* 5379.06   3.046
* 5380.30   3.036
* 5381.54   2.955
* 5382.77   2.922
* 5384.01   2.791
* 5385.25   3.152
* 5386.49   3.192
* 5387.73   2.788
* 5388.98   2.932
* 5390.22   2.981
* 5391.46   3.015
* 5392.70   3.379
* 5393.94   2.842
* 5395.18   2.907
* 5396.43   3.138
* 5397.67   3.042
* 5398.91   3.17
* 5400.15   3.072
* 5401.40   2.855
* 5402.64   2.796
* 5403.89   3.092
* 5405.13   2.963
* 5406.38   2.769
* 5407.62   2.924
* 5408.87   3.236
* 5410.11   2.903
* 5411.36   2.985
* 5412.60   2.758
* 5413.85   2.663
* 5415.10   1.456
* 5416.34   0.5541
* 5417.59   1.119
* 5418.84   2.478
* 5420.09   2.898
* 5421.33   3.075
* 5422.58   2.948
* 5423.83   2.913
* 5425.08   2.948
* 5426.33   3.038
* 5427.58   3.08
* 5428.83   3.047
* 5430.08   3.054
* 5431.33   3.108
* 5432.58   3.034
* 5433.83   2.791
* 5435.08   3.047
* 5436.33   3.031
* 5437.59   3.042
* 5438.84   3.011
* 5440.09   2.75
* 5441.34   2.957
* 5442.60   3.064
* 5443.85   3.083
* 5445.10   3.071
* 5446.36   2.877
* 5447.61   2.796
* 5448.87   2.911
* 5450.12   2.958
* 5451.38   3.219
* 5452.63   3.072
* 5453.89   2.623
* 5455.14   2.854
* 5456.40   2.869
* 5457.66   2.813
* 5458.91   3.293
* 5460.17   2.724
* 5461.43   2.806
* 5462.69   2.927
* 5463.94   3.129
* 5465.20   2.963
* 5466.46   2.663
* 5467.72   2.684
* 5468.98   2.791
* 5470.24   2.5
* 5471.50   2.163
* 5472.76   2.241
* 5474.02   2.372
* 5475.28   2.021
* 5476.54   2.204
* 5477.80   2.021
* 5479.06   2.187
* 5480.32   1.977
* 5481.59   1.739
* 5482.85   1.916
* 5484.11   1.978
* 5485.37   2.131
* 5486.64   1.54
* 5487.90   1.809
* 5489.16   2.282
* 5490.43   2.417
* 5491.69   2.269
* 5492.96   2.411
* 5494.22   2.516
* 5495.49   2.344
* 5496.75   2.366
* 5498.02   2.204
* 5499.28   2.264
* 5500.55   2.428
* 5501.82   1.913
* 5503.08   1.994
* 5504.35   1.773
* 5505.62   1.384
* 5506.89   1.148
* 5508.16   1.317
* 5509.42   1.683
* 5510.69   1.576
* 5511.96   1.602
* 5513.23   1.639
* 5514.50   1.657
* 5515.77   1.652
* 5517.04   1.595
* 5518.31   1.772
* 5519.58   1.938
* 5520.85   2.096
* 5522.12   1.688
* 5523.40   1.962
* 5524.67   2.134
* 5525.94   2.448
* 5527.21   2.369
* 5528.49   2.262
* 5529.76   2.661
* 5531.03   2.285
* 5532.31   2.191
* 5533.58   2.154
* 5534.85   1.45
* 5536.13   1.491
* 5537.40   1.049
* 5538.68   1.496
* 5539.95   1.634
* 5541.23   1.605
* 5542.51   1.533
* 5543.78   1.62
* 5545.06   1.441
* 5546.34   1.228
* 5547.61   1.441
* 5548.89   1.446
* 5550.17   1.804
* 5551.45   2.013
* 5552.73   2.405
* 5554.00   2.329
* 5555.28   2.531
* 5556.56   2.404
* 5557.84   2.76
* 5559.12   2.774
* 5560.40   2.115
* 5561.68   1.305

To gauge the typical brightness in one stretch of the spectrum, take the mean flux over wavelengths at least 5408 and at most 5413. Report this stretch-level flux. 3.0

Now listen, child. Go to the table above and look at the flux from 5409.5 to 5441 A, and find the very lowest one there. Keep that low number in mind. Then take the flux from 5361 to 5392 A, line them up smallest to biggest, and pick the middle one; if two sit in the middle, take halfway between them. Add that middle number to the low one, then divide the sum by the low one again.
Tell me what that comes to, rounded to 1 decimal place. 6.4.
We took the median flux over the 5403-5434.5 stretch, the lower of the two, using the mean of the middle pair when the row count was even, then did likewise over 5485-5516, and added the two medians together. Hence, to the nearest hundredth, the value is 4.86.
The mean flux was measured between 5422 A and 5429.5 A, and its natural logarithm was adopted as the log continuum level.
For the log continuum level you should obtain 1.10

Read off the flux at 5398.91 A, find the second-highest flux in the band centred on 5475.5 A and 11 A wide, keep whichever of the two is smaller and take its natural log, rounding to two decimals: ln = 0.86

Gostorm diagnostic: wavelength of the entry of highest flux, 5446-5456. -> 5451.38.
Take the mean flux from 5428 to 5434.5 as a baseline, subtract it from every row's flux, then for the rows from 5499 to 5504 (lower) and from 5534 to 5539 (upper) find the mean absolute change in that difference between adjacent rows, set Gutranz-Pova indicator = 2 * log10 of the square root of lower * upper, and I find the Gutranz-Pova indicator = -1.1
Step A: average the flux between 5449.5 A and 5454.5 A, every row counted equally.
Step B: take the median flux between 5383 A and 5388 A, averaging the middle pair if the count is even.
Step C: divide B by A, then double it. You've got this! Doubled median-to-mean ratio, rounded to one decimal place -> 2.0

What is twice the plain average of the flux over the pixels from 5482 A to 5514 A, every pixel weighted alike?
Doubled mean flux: 3.9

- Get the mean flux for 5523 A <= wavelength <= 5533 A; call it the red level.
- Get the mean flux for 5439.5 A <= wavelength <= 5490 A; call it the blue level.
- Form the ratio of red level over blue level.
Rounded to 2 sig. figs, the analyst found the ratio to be 0.89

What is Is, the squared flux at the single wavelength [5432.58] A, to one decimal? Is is 9.2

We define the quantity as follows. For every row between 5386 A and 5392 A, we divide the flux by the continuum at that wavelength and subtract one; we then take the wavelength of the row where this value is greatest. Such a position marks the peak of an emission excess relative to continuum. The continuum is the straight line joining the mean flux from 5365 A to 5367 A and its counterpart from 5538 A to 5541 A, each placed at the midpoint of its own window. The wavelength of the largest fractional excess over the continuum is 5386.49 A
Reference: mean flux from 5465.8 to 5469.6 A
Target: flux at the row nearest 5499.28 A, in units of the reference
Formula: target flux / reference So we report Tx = 0.83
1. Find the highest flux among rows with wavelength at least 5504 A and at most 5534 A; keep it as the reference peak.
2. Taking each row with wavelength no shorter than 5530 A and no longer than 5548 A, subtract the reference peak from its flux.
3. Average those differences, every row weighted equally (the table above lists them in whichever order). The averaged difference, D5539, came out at -1.0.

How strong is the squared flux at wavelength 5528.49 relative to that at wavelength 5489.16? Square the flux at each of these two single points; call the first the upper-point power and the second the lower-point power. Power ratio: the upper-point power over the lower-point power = 1.0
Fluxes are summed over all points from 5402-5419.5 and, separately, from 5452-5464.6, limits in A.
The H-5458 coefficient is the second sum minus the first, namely -6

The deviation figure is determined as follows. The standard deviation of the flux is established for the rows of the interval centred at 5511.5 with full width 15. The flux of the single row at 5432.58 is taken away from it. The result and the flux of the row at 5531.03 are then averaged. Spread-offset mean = -0.28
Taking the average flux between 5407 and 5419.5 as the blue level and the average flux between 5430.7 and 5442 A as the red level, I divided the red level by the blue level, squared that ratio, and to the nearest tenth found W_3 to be 1.7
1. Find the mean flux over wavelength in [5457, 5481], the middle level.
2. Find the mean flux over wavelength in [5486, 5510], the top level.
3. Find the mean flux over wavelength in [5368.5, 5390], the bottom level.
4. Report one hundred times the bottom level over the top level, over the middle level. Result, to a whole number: 58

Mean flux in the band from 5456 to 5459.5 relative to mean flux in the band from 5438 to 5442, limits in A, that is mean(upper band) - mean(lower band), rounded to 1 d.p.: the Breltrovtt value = 0.1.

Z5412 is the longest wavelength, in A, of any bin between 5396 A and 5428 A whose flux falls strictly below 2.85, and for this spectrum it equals 5418.84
